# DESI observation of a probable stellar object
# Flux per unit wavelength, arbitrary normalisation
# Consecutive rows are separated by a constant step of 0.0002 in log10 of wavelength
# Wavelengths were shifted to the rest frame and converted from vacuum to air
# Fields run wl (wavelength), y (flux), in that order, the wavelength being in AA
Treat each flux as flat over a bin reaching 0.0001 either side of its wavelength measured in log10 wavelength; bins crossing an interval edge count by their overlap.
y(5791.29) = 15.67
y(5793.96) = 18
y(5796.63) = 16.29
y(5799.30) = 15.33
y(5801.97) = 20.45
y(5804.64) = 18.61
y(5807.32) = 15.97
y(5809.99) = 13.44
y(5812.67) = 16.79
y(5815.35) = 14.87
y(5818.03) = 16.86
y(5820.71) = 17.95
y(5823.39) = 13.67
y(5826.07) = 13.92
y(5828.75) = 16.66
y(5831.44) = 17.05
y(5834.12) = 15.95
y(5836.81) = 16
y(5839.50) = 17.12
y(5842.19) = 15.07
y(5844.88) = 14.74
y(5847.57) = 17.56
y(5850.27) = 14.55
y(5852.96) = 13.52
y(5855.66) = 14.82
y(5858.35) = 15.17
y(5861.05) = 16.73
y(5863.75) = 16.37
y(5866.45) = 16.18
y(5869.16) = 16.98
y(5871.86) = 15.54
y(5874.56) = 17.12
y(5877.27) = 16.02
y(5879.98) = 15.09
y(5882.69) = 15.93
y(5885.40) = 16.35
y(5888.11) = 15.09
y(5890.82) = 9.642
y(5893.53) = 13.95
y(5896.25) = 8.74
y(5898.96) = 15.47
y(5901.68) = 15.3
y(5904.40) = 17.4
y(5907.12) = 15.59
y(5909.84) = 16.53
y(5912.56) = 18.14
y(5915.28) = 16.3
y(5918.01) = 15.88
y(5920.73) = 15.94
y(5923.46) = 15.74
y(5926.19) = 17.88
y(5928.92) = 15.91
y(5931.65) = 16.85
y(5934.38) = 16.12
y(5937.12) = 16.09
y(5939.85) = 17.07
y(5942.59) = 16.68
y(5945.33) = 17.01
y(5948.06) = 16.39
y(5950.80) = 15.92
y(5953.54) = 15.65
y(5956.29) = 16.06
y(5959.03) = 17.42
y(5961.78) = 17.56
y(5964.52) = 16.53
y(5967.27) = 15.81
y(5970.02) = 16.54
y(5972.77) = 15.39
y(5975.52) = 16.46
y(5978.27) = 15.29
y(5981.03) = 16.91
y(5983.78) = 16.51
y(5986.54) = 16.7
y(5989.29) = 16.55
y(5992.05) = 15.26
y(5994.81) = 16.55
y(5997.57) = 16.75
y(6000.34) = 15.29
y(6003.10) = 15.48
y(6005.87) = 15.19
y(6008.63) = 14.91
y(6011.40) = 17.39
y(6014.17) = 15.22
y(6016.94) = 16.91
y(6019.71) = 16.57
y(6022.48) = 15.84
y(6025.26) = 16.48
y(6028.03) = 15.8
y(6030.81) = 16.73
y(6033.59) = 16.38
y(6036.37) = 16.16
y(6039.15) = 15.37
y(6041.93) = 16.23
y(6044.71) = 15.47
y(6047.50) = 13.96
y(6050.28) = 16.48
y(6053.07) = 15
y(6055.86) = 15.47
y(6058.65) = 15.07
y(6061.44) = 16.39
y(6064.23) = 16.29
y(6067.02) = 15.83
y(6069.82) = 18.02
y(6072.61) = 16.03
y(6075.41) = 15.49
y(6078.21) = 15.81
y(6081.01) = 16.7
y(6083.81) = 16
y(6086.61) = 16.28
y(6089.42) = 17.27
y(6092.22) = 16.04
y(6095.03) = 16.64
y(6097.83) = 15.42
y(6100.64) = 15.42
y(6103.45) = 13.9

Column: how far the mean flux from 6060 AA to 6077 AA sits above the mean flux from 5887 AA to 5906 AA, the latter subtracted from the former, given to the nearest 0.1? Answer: 2.7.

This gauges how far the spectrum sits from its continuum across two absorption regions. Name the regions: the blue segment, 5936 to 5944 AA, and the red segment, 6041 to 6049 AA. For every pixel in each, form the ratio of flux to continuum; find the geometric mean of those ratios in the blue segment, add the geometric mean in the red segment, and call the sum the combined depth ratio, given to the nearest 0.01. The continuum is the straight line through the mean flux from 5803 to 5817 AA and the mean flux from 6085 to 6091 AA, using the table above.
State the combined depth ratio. 1.93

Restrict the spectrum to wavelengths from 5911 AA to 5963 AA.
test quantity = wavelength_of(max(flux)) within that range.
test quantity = 5912.56 AA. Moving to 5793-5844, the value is 5801.97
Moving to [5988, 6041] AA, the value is 6011.40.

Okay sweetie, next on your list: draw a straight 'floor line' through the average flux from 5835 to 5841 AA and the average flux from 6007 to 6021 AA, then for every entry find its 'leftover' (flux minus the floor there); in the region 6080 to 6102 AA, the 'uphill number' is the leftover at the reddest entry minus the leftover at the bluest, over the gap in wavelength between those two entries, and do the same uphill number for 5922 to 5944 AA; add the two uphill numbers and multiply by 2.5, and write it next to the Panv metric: 0.0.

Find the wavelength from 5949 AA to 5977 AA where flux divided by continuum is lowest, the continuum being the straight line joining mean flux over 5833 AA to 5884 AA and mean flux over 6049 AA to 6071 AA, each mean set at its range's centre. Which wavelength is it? 5972.77 AA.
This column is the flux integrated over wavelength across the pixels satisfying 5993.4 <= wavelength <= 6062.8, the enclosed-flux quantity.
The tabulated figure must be 1102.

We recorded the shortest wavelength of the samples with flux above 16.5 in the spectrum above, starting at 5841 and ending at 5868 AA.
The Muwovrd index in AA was 5847.57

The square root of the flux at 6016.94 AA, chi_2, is 4.112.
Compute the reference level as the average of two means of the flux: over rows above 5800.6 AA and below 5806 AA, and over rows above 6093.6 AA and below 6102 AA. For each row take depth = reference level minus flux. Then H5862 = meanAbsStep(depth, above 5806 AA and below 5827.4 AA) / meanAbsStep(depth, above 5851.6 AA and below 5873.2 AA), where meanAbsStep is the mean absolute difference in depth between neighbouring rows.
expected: 2.6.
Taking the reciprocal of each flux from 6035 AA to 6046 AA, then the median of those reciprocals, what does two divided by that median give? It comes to 31.6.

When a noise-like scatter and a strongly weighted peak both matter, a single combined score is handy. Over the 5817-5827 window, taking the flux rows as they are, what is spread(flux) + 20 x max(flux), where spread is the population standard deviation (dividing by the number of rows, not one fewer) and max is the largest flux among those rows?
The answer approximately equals 361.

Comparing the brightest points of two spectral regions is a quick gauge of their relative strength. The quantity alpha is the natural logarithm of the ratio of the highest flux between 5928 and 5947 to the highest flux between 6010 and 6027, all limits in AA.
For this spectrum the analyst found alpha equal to -0.019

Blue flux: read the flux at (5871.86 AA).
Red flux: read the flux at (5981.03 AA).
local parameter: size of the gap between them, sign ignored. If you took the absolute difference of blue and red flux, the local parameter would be 1.4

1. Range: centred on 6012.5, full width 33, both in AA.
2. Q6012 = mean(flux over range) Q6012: 15.99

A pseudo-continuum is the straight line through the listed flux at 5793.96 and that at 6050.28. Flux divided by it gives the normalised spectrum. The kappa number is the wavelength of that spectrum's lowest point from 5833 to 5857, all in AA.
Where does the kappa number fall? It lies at 5852.96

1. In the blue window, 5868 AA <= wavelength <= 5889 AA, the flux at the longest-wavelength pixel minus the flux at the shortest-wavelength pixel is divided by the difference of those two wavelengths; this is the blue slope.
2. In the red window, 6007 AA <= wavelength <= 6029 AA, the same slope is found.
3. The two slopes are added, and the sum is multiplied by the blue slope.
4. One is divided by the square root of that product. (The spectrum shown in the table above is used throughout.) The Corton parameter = 14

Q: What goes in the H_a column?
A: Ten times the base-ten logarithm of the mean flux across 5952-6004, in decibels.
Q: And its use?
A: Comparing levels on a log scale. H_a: 12.1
